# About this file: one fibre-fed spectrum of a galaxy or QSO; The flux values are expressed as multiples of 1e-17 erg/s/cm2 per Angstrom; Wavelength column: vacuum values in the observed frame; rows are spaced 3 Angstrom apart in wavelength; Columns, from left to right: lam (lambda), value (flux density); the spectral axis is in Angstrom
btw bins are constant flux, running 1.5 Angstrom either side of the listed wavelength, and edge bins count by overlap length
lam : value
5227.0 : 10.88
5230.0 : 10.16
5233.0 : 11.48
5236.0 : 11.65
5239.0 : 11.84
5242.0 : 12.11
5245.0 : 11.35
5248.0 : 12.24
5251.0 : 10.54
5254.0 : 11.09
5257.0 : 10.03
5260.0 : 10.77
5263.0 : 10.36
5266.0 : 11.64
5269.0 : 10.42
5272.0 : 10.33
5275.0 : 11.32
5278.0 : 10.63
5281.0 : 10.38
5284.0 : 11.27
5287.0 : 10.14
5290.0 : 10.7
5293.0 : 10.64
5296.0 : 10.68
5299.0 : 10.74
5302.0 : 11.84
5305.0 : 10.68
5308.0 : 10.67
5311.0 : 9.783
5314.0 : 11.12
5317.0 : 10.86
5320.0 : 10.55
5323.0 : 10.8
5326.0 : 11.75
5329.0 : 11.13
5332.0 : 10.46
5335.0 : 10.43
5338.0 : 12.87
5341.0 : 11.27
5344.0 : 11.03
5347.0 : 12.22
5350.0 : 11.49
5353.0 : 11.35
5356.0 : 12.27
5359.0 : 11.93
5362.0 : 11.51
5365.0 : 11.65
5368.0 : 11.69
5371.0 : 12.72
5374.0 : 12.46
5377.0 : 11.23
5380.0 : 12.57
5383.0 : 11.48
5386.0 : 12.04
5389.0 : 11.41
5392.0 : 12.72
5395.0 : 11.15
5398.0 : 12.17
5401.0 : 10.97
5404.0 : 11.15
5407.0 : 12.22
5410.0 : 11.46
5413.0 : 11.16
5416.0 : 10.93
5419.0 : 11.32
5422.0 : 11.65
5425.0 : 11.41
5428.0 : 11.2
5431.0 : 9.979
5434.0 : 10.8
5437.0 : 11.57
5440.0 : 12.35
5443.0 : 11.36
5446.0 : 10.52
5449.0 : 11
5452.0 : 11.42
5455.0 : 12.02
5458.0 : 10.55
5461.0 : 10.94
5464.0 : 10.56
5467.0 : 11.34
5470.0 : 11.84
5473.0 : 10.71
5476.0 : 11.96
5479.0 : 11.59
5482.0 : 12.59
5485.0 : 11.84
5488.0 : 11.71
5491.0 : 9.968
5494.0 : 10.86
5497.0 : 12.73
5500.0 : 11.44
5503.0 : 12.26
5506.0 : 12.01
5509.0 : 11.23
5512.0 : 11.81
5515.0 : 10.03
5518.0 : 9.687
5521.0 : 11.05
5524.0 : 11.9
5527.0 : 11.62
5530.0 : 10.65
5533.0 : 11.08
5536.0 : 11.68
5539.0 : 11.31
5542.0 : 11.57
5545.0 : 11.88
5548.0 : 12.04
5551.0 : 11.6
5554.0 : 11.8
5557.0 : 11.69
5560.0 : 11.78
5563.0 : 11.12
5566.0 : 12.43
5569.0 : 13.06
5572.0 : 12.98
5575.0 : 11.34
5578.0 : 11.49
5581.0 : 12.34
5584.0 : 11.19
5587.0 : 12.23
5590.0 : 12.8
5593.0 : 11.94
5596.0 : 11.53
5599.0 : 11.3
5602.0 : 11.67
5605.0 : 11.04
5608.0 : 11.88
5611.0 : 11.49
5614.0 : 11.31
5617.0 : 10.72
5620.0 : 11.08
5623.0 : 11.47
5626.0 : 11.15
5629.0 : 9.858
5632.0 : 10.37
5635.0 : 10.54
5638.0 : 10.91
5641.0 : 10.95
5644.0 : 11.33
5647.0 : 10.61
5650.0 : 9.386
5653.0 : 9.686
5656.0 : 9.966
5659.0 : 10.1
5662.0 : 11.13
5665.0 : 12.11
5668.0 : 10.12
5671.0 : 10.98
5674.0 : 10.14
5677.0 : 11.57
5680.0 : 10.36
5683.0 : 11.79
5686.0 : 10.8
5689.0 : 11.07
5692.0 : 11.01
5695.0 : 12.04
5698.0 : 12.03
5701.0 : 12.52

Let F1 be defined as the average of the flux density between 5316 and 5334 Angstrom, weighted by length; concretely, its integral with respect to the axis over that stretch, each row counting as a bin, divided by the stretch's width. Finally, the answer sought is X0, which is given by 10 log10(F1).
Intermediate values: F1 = 10.9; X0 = 10.4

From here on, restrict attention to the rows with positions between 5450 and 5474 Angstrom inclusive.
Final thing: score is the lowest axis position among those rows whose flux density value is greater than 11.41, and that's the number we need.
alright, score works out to 5452.0 Angstrom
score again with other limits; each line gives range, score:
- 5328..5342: 5338.0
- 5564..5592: 5566.0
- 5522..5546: 5524.0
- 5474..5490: 5476.0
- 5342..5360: 5347.0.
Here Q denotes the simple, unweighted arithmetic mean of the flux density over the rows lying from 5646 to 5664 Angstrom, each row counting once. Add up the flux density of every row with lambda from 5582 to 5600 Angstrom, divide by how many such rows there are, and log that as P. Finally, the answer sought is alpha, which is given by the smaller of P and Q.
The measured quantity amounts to 10.1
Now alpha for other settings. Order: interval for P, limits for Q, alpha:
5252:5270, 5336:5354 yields 10.7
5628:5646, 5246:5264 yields 10.7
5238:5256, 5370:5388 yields 11.5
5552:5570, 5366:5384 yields 12.0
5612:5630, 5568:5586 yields 10.9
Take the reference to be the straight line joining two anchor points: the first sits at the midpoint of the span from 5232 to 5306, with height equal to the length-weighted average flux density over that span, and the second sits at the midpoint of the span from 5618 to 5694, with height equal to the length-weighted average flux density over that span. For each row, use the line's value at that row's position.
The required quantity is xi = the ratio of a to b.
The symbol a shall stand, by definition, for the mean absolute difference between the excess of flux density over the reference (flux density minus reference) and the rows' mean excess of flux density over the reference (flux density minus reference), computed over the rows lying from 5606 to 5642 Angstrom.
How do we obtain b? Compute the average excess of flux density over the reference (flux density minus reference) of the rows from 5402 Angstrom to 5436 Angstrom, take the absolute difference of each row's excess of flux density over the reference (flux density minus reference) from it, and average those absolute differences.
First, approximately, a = 0.41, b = 0.4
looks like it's 1.13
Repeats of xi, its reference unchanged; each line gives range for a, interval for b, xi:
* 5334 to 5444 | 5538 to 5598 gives 1.11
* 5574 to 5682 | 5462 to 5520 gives 0.87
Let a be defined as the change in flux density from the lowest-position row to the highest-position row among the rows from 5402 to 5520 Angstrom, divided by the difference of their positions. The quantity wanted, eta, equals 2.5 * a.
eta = -0.03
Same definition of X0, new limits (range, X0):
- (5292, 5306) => 10.4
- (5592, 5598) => 10.7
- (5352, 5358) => 10.7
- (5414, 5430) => 10.5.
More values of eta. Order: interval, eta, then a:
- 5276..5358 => 0.05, 0.021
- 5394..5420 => 0.02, 0.007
